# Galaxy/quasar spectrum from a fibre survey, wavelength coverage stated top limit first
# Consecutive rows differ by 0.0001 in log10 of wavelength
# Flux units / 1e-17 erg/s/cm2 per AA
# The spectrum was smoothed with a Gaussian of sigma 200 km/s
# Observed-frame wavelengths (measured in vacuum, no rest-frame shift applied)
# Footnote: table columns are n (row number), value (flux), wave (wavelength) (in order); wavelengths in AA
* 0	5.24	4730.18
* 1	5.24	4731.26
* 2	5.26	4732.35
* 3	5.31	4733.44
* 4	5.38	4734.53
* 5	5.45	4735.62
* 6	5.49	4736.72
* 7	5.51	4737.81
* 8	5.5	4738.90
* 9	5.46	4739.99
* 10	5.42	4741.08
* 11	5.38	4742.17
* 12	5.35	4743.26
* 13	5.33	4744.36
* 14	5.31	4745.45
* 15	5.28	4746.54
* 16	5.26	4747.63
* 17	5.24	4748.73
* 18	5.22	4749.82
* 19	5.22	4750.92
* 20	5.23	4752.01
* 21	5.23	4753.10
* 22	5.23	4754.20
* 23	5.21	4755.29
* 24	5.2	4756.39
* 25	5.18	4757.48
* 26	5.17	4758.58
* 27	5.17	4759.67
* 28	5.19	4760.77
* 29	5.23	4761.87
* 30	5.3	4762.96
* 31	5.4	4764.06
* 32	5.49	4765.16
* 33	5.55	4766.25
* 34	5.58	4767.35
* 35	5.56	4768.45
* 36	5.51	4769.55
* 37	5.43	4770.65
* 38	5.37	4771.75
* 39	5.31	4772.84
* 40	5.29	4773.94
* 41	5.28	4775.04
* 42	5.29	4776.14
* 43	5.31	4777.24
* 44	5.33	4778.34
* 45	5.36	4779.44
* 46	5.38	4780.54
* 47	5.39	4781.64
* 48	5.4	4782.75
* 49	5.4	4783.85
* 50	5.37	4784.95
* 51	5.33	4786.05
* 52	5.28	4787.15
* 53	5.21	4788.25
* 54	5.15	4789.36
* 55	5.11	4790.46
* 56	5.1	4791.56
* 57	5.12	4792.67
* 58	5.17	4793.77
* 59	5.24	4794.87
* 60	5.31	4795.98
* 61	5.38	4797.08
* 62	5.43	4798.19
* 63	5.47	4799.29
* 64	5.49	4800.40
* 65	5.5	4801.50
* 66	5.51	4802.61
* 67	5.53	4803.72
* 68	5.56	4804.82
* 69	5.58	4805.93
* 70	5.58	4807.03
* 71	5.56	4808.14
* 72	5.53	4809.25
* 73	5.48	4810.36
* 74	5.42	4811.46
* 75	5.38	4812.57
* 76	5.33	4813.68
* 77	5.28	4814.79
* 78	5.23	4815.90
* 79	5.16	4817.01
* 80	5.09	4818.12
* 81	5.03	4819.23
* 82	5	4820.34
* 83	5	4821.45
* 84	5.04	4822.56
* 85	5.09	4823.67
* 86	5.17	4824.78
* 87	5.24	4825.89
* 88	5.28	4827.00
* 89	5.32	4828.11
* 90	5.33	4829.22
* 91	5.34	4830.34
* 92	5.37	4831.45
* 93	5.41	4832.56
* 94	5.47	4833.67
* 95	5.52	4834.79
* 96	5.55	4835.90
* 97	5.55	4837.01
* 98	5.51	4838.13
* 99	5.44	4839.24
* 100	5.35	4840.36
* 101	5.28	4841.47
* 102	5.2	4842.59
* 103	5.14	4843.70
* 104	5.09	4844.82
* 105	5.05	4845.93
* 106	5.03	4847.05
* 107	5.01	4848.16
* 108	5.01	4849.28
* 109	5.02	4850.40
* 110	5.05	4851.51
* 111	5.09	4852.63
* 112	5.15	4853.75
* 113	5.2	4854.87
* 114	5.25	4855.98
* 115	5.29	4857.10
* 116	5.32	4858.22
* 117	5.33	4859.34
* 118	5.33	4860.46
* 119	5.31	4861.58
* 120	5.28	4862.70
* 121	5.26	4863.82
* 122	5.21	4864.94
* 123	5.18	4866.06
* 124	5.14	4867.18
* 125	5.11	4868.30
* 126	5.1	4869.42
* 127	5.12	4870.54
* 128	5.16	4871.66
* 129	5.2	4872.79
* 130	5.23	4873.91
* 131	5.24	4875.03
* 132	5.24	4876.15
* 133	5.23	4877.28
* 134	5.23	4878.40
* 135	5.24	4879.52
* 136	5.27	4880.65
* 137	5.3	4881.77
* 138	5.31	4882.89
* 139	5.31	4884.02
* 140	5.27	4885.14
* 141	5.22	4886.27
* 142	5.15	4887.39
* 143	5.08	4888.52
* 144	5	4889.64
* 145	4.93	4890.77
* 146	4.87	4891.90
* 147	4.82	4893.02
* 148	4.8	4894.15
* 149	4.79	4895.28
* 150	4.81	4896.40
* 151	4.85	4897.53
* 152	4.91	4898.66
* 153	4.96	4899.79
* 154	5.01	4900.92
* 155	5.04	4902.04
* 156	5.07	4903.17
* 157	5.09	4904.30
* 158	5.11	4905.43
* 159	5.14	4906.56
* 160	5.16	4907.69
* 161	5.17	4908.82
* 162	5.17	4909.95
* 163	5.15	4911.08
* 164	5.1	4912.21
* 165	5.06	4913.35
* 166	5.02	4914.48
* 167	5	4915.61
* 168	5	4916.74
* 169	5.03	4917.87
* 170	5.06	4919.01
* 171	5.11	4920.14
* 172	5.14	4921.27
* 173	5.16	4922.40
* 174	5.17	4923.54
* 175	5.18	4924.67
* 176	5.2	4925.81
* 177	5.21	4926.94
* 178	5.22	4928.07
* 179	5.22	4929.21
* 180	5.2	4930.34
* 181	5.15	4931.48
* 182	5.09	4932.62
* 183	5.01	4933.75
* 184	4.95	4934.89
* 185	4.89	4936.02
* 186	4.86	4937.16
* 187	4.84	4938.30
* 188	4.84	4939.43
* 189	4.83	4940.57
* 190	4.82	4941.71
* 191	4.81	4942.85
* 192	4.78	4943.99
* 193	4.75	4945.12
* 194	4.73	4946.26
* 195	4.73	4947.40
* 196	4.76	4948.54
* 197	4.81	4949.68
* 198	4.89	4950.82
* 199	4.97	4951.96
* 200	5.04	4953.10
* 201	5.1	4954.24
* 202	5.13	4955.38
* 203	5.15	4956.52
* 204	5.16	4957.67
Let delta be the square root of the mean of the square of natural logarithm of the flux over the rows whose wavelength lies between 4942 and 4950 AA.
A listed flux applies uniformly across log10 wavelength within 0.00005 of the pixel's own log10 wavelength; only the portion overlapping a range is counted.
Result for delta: 1.56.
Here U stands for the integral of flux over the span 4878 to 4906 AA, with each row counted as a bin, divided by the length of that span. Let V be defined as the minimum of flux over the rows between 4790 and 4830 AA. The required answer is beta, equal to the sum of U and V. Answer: 10.1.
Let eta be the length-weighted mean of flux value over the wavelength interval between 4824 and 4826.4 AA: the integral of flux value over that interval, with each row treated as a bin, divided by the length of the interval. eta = 5.20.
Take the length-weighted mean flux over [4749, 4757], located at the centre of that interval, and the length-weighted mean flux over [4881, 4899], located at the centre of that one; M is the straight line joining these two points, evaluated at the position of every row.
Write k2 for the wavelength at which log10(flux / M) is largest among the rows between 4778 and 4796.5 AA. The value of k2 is 4783.85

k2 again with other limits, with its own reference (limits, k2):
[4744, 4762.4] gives 4744.36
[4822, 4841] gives 4837.01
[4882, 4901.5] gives 4884.02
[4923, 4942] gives 4929.21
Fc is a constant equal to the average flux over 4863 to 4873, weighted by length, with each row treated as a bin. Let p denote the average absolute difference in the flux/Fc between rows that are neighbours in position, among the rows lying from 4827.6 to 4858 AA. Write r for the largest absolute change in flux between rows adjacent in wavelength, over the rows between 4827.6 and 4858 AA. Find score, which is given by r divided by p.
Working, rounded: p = 0.0078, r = 0.090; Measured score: 11.5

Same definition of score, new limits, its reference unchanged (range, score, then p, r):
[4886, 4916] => 11.0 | 0.0073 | 0.080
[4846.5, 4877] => 11.3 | 0.0053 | 0.060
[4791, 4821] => 8.9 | 0.0079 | 0.070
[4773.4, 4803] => 11.2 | 0.0063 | 0.070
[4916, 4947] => 15.1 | 0.0053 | 0.080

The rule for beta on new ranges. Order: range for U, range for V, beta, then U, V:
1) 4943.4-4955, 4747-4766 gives 10.0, 4.9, 5.17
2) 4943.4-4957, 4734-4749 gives 10.1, 4.9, 5.24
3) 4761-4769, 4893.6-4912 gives 10.2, 5.4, 4.79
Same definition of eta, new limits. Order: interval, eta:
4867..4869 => 5.13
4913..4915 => 5.04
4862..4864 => 5.27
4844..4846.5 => 5.07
